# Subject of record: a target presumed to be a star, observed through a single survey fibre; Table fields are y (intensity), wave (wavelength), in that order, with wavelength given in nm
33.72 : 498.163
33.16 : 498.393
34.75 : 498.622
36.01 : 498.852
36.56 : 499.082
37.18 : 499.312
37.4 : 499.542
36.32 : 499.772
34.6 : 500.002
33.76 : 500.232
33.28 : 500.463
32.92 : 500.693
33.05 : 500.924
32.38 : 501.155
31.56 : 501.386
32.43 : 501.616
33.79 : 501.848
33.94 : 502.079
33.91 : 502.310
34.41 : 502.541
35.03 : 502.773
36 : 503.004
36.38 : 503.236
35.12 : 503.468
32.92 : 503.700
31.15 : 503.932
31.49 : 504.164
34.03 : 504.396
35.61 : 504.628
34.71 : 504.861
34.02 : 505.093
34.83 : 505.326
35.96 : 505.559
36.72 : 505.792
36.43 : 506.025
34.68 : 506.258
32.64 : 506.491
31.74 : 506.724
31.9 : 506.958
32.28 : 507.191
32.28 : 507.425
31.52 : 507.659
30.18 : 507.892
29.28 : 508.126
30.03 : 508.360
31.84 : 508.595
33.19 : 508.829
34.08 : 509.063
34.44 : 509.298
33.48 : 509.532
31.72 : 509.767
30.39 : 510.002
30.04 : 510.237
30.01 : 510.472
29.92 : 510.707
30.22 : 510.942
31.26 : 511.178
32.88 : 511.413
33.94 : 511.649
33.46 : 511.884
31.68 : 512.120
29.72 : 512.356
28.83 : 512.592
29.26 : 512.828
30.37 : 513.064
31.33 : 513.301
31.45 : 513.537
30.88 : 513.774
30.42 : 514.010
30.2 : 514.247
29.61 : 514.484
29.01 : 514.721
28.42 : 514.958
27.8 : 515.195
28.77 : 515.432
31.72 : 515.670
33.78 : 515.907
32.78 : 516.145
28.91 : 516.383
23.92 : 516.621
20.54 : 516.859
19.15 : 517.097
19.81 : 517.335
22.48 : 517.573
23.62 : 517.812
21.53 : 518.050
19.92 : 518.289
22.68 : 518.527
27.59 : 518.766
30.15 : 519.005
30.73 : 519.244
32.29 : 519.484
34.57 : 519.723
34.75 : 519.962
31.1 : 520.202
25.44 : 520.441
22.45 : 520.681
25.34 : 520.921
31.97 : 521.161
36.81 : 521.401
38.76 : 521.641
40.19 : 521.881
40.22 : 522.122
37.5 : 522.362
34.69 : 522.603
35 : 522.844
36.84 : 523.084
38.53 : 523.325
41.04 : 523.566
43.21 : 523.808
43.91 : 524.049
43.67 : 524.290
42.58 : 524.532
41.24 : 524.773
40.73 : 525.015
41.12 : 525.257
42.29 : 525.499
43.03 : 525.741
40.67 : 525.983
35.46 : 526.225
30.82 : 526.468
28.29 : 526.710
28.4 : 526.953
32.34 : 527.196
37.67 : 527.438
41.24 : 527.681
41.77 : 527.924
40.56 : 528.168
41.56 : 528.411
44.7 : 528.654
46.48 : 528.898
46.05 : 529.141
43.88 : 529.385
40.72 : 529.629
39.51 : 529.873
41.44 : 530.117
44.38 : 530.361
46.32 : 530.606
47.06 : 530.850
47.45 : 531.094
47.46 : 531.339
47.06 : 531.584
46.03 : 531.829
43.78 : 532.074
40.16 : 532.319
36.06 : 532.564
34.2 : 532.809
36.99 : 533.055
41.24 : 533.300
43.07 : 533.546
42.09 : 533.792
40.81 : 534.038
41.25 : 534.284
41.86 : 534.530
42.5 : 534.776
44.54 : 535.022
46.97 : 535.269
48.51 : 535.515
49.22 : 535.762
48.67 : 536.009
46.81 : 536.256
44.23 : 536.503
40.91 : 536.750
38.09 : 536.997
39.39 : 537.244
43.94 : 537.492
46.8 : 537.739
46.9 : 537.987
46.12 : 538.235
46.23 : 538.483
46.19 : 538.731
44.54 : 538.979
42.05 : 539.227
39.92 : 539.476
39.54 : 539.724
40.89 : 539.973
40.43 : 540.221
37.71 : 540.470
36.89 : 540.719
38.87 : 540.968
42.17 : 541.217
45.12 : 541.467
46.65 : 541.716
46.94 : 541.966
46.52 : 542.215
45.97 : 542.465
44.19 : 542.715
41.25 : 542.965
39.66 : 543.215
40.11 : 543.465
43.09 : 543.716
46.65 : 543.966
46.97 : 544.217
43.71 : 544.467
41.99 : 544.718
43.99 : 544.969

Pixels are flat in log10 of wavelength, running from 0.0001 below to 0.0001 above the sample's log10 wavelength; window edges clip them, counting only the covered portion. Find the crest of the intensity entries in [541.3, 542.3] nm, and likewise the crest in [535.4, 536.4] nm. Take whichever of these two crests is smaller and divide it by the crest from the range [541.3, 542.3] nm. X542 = 1.00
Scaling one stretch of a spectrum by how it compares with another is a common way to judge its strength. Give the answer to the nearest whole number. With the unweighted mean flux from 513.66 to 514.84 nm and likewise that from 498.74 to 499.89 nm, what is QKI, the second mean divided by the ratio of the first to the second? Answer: 45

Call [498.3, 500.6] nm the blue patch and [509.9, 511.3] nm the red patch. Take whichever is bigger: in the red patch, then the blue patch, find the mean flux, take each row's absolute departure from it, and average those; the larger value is 1.4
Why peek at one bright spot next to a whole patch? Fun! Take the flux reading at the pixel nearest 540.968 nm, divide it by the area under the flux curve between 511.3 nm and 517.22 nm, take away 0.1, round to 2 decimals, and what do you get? 0.12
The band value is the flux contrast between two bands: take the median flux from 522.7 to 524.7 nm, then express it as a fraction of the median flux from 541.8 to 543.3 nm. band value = 0.93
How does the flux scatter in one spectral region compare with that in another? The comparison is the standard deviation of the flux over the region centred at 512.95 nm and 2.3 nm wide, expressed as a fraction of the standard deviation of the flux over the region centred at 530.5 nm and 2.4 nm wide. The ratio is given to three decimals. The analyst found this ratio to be 0.443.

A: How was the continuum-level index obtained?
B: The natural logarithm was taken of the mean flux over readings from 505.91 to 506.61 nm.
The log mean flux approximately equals 3.54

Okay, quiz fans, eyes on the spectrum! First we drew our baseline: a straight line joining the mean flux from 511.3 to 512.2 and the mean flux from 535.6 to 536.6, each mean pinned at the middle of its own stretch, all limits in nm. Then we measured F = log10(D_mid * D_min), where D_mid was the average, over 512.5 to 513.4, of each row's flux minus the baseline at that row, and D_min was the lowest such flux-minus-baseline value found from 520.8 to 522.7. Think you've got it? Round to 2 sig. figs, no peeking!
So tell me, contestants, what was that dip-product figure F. 1.7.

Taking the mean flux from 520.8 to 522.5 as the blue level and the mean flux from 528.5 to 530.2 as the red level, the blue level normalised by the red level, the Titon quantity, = 0.83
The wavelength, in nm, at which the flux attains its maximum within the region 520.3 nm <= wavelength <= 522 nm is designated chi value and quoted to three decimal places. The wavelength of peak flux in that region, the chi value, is 521.881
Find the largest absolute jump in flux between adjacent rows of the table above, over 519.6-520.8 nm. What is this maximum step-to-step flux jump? 5.7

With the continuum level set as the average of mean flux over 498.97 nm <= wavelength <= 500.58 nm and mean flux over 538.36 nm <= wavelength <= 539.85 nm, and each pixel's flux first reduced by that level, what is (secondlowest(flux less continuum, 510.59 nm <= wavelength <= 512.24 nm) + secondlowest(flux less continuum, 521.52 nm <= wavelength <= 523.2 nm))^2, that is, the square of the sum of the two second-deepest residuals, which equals 181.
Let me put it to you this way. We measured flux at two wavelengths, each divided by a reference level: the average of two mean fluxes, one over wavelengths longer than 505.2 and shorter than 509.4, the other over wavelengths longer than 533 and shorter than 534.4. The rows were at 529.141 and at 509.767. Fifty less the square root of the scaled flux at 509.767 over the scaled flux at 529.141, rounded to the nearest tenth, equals 49.2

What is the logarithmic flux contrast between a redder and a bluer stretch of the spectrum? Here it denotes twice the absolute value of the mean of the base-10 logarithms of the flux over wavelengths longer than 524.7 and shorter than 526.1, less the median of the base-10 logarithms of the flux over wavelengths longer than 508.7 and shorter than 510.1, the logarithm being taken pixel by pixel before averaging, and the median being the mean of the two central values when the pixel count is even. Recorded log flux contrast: 0.19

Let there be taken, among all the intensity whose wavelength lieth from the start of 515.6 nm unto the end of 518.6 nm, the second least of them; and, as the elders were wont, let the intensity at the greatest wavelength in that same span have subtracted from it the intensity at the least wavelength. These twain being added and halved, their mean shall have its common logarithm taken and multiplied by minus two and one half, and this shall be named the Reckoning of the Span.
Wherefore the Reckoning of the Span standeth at -1.83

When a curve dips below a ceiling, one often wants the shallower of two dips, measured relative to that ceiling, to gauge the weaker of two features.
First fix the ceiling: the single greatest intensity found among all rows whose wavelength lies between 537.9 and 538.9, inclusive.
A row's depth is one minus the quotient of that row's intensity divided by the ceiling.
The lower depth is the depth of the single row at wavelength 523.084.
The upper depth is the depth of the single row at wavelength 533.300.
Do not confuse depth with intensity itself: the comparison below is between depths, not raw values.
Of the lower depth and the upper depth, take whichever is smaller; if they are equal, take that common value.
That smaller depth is 0.12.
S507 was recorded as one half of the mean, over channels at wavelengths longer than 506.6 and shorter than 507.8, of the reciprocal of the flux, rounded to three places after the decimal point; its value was 0.016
